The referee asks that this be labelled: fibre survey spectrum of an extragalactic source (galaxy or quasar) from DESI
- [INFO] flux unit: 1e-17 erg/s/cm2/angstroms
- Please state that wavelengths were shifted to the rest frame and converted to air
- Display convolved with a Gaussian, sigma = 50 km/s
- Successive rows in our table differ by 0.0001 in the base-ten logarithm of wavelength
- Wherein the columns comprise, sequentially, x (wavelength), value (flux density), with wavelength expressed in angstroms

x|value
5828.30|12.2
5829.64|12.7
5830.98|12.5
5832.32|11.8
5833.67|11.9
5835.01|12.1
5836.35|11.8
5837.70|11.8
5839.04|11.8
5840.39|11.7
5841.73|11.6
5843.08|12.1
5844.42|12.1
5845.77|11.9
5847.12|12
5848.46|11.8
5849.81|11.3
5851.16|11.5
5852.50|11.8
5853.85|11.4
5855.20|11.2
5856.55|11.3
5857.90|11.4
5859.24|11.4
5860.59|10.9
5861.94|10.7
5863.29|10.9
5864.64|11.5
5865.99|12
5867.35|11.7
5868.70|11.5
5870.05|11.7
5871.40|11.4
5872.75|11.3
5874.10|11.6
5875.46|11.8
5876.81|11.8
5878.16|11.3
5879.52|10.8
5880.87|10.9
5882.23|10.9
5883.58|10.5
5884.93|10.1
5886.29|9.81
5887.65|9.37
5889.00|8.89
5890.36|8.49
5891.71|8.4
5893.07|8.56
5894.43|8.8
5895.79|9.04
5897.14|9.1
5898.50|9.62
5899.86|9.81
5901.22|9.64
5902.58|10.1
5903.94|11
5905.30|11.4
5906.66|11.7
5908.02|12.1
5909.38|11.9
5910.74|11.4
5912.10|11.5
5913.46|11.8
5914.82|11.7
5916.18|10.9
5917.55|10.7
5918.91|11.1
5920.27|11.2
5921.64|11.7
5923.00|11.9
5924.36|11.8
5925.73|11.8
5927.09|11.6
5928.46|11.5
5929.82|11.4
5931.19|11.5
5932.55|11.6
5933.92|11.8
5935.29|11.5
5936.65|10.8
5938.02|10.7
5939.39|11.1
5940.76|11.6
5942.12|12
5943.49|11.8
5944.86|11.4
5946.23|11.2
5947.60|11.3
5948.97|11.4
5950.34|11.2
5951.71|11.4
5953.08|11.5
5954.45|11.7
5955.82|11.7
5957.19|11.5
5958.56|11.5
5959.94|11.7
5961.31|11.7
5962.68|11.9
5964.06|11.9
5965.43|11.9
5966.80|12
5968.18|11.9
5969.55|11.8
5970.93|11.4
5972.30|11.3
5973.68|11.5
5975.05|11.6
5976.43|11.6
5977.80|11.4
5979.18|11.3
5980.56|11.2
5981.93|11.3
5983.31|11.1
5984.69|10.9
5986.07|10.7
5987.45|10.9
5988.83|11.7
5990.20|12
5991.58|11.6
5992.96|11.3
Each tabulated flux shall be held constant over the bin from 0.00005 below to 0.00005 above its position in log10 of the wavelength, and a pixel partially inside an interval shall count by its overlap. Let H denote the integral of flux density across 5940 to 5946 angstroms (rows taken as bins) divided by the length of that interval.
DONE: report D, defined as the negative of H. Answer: -11.7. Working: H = 11.66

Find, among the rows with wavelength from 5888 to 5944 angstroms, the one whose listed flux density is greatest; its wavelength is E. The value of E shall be 5908.02 angstroms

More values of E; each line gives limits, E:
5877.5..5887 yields 5878.16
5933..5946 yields 5942.12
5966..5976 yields 5966.80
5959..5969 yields 5966.80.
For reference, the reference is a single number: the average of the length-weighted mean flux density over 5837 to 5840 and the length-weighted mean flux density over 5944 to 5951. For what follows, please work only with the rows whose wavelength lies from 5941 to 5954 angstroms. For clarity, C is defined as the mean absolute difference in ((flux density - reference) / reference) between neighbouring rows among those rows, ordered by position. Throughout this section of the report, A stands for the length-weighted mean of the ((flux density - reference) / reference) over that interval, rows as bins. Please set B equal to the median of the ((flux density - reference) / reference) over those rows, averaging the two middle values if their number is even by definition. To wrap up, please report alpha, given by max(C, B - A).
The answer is 0.016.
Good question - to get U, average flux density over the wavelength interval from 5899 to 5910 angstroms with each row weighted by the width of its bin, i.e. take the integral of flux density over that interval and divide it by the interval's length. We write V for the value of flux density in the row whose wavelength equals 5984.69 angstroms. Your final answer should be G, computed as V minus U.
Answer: -0.03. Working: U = 10.9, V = 10.9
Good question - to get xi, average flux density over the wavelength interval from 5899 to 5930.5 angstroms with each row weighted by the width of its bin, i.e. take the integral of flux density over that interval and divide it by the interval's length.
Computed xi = 11.28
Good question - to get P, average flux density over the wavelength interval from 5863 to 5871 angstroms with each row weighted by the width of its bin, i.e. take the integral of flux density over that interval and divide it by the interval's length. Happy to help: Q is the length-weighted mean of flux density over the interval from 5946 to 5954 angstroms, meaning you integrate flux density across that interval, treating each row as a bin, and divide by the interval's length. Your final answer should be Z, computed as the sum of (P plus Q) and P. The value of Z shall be 34.5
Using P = 11.6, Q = 11.4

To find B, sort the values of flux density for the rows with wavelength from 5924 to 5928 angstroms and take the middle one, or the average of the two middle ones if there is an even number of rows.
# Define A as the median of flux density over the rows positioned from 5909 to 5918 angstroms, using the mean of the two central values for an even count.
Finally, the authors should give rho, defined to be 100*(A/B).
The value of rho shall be 97.5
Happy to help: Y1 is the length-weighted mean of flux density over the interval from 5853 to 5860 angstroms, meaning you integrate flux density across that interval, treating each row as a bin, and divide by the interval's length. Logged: 11.3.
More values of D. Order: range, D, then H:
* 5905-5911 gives -11.7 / 11.74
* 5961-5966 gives -11.9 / 11.86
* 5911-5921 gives -11.3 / 11.28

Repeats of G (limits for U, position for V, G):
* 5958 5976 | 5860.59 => -0.80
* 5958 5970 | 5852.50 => -0.01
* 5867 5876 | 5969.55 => 0.23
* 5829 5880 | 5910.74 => -0.23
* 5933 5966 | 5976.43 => 0.09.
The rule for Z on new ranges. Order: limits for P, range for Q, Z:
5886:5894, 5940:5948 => 29.3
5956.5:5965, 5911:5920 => 34.7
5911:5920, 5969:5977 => 34.1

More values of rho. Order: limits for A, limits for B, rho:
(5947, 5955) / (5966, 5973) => 96.6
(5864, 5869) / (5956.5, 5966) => 99.1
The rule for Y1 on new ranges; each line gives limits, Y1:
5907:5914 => 11.7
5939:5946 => 11.6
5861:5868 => 11.3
